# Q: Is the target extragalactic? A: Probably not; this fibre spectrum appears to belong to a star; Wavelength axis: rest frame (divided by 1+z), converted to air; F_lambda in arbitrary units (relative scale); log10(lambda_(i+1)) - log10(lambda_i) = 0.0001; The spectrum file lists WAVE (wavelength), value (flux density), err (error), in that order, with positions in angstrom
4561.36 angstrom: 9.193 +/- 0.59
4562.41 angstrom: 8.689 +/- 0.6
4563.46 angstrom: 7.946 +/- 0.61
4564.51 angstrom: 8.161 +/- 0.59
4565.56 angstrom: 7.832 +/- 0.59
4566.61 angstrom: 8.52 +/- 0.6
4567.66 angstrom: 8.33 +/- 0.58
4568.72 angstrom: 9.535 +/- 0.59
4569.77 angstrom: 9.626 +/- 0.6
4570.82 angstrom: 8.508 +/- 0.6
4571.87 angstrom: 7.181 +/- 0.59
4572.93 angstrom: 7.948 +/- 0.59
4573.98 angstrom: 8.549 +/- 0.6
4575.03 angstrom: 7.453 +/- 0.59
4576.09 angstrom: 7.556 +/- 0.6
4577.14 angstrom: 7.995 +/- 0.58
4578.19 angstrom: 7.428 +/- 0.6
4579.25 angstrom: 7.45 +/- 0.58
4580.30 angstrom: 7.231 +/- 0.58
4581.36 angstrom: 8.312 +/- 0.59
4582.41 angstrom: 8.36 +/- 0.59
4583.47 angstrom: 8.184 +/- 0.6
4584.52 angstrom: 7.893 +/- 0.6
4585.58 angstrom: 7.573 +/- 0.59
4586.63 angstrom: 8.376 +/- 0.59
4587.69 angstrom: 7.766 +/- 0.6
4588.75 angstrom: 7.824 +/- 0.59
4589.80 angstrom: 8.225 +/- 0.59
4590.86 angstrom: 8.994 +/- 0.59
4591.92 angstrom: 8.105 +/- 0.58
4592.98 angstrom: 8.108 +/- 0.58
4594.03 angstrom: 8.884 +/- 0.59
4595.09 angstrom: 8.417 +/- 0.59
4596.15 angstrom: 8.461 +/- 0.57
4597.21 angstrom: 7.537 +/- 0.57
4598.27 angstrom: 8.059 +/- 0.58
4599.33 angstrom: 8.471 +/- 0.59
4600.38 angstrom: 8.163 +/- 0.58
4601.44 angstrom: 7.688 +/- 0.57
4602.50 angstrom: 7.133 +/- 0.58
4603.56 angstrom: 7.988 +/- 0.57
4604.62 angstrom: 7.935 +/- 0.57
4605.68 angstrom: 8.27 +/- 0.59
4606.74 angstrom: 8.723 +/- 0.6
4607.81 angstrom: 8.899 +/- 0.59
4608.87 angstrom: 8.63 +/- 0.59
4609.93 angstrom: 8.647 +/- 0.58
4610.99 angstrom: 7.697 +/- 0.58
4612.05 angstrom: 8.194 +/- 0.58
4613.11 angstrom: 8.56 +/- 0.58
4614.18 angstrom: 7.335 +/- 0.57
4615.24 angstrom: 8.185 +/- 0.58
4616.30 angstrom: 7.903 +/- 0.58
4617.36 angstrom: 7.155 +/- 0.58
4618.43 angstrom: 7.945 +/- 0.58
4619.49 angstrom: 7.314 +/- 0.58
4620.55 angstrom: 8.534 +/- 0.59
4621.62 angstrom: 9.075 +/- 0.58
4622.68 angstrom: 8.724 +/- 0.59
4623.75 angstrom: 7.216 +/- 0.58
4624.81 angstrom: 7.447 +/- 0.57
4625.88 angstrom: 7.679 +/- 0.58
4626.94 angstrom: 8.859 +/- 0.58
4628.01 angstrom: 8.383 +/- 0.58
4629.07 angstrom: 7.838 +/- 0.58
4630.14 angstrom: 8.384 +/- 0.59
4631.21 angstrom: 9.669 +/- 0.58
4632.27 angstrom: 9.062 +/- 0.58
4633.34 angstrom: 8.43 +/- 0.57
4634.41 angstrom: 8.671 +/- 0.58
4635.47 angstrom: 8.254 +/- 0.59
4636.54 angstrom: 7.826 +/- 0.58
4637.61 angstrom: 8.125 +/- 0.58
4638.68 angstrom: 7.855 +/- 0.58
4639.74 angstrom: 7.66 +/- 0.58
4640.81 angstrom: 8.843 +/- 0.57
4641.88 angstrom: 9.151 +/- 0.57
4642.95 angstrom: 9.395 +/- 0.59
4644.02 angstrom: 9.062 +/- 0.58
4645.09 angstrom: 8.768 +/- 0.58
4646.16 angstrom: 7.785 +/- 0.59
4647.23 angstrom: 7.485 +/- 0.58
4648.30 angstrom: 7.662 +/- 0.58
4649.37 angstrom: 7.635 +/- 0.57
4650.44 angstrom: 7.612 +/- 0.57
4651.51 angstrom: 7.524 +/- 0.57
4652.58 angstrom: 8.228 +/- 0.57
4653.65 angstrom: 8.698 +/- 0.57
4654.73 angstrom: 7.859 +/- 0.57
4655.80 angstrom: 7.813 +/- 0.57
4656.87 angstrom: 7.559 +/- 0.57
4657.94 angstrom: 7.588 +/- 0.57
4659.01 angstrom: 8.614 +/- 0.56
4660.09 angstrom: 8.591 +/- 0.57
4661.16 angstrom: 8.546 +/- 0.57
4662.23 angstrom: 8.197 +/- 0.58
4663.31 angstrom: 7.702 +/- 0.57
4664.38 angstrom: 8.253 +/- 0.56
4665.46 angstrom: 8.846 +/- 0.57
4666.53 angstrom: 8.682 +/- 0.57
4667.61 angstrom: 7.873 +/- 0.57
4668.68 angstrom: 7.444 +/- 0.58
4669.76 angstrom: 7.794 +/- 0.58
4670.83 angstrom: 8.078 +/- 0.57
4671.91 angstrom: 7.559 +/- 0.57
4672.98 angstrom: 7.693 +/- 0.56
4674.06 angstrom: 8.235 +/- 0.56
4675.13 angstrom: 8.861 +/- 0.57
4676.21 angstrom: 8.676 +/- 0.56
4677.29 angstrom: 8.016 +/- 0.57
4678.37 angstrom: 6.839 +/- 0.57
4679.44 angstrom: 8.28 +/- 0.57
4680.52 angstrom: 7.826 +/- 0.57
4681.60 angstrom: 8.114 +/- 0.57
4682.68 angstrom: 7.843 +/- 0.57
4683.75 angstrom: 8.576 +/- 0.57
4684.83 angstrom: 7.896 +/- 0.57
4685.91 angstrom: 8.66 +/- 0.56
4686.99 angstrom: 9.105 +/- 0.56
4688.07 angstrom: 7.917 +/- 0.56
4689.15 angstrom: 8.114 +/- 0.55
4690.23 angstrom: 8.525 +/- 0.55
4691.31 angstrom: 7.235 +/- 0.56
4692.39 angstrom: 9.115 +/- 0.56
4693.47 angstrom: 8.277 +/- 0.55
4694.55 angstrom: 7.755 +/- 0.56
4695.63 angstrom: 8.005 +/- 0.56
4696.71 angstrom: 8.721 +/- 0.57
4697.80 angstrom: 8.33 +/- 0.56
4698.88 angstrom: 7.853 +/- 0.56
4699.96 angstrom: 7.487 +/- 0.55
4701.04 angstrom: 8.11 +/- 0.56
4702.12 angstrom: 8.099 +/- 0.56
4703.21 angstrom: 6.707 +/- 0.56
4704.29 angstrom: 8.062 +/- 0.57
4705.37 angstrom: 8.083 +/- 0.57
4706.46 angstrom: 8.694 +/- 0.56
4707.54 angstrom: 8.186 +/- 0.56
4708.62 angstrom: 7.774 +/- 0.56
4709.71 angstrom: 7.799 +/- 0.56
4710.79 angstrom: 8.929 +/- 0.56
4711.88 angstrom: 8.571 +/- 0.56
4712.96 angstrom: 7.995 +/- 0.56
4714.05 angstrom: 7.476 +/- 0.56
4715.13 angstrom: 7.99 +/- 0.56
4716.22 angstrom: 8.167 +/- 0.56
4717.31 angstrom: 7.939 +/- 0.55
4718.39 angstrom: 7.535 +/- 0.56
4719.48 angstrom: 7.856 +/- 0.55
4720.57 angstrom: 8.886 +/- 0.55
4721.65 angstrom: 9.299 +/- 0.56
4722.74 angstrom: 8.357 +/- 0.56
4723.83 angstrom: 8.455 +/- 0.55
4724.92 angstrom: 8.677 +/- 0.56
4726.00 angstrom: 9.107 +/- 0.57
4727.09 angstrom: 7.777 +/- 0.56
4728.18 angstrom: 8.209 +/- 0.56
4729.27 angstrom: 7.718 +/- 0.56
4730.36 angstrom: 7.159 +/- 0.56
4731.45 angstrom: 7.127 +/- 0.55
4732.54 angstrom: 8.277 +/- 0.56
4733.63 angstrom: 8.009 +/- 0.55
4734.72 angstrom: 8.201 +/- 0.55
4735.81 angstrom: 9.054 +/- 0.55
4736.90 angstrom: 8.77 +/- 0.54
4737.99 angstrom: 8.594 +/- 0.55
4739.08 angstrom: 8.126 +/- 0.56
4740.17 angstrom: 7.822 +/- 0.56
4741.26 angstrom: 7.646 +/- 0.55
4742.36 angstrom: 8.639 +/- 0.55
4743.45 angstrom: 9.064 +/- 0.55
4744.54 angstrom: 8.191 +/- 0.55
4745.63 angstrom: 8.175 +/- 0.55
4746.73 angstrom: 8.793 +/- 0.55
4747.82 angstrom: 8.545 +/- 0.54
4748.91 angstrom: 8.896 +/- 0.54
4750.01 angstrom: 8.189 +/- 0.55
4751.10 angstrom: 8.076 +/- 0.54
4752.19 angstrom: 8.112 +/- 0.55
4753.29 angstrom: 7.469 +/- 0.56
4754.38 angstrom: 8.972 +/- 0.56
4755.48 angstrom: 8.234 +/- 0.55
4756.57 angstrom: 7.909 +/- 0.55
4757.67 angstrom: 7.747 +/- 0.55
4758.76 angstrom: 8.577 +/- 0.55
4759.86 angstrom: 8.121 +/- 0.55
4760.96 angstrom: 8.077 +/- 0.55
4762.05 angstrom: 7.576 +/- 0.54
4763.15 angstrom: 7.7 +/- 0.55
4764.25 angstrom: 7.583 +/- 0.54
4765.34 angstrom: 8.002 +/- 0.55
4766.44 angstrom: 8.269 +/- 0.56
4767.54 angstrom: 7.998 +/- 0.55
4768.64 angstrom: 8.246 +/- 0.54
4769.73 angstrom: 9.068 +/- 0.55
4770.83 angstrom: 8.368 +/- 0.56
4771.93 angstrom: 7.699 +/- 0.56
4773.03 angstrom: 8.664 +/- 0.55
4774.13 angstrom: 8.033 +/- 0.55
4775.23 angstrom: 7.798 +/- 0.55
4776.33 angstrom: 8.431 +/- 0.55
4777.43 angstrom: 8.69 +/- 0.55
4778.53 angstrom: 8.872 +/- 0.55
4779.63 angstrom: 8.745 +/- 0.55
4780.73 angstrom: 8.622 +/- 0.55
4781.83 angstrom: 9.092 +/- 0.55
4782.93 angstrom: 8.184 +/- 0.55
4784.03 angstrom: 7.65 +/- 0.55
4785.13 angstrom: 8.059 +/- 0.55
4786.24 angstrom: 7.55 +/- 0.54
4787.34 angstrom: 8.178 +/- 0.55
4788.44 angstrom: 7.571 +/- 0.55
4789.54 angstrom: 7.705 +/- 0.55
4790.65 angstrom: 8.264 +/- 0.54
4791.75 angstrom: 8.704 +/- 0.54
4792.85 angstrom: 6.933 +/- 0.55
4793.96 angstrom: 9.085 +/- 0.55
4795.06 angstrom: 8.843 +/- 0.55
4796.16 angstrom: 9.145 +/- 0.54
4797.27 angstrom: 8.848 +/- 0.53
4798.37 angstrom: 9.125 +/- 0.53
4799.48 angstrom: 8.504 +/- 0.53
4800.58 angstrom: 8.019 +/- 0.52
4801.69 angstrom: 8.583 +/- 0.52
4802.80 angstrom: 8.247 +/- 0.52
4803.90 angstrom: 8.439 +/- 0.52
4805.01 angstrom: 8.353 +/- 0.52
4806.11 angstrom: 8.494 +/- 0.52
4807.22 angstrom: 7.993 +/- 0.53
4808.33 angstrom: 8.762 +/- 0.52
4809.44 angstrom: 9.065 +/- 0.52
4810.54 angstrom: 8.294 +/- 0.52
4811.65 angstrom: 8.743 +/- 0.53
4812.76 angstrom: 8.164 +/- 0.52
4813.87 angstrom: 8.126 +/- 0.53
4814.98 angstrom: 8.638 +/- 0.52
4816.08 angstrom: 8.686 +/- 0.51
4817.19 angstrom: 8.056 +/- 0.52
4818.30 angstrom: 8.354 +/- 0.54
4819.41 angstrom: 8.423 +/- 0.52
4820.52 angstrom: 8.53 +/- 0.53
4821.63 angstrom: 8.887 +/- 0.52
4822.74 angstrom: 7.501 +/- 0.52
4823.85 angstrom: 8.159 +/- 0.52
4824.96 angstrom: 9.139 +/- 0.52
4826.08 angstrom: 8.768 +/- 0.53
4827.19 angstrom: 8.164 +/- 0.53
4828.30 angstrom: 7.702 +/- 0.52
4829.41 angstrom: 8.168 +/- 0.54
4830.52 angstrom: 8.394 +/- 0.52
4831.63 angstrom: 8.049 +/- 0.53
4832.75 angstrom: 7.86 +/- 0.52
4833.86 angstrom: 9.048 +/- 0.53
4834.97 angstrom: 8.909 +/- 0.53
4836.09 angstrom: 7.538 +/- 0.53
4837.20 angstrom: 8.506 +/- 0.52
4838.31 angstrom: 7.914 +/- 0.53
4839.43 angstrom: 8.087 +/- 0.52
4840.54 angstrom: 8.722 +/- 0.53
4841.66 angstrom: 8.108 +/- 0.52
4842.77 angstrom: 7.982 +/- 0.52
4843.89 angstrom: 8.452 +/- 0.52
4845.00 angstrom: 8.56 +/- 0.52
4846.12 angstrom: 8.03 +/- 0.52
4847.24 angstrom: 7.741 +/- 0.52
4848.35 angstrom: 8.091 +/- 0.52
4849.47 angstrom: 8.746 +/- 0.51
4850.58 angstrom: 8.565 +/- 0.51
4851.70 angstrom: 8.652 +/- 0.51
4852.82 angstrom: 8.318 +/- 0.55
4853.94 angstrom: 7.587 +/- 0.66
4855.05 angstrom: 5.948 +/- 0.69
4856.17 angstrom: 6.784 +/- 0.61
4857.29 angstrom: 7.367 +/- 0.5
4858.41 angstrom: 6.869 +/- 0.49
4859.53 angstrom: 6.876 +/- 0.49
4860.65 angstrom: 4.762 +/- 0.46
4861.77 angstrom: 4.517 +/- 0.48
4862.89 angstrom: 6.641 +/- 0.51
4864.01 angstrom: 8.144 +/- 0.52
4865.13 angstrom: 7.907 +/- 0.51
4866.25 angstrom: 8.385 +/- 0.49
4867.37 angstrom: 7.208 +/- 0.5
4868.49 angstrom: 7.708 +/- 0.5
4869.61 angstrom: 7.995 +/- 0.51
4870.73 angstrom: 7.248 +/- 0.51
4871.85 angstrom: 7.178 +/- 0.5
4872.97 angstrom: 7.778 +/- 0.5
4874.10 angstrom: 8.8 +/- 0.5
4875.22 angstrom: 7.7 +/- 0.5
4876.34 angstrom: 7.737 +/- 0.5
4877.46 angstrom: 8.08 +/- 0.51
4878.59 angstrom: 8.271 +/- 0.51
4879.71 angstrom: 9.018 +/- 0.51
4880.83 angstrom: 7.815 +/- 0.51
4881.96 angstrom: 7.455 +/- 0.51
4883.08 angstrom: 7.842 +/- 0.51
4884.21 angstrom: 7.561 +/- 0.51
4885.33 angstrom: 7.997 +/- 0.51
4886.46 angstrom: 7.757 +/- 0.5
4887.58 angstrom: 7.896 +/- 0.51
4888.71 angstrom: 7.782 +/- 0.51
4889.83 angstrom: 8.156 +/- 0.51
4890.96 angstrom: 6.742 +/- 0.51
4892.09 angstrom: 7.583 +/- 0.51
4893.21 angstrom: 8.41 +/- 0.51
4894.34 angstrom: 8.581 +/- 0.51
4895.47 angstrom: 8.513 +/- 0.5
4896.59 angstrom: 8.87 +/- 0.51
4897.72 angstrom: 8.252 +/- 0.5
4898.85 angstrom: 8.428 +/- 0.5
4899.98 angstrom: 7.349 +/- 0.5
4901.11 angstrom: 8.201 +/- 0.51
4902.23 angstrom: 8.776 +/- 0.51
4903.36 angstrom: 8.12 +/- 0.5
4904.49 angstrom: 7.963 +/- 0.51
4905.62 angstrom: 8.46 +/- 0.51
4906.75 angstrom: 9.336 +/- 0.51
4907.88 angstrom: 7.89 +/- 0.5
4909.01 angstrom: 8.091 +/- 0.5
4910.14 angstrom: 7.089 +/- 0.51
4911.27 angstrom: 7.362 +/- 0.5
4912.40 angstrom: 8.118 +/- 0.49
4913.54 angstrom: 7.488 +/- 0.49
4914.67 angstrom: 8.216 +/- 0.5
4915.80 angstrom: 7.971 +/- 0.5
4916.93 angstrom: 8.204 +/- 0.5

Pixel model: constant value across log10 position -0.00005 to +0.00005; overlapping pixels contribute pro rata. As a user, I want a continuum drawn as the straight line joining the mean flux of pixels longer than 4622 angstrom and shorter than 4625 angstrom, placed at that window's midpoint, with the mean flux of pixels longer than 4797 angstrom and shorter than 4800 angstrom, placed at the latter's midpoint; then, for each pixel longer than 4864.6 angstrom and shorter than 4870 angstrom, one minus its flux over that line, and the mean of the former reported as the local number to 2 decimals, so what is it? 0.15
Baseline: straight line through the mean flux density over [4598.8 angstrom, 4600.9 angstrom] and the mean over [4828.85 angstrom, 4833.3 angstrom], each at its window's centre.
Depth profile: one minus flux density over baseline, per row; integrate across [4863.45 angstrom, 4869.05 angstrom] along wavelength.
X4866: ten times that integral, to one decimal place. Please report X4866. 1.5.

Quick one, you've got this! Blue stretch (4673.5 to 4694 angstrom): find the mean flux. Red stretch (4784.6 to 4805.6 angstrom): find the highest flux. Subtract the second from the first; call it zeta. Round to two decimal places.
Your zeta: -0.93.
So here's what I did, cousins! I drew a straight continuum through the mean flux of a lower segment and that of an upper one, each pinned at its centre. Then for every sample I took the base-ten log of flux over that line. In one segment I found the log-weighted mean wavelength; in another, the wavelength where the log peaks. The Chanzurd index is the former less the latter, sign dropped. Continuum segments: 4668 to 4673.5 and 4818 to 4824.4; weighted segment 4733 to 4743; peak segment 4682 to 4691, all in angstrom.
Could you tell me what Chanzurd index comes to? 50.1 angstrom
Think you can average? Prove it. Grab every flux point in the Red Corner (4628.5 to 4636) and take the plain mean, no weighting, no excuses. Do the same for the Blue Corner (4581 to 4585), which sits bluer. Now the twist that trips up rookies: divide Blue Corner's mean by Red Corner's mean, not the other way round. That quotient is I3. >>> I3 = 0.95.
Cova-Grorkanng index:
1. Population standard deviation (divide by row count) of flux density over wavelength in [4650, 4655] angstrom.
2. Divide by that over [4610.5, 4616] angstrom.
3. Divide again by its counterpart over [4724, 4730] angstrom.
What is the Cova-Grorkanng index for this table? 1.9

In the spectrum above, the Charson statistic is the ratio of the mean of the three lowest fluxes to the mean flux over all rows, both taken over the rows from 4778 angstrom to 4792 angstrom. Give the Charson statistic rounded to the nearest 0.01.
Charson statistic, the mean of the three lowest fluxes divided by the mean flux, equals 0.92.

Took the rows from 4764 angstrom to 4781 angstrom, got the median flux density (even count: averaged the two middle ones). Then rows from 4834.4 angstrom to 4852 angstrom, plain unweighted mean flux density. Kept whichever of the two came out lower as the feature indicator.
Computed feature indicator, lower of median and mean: 8.3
